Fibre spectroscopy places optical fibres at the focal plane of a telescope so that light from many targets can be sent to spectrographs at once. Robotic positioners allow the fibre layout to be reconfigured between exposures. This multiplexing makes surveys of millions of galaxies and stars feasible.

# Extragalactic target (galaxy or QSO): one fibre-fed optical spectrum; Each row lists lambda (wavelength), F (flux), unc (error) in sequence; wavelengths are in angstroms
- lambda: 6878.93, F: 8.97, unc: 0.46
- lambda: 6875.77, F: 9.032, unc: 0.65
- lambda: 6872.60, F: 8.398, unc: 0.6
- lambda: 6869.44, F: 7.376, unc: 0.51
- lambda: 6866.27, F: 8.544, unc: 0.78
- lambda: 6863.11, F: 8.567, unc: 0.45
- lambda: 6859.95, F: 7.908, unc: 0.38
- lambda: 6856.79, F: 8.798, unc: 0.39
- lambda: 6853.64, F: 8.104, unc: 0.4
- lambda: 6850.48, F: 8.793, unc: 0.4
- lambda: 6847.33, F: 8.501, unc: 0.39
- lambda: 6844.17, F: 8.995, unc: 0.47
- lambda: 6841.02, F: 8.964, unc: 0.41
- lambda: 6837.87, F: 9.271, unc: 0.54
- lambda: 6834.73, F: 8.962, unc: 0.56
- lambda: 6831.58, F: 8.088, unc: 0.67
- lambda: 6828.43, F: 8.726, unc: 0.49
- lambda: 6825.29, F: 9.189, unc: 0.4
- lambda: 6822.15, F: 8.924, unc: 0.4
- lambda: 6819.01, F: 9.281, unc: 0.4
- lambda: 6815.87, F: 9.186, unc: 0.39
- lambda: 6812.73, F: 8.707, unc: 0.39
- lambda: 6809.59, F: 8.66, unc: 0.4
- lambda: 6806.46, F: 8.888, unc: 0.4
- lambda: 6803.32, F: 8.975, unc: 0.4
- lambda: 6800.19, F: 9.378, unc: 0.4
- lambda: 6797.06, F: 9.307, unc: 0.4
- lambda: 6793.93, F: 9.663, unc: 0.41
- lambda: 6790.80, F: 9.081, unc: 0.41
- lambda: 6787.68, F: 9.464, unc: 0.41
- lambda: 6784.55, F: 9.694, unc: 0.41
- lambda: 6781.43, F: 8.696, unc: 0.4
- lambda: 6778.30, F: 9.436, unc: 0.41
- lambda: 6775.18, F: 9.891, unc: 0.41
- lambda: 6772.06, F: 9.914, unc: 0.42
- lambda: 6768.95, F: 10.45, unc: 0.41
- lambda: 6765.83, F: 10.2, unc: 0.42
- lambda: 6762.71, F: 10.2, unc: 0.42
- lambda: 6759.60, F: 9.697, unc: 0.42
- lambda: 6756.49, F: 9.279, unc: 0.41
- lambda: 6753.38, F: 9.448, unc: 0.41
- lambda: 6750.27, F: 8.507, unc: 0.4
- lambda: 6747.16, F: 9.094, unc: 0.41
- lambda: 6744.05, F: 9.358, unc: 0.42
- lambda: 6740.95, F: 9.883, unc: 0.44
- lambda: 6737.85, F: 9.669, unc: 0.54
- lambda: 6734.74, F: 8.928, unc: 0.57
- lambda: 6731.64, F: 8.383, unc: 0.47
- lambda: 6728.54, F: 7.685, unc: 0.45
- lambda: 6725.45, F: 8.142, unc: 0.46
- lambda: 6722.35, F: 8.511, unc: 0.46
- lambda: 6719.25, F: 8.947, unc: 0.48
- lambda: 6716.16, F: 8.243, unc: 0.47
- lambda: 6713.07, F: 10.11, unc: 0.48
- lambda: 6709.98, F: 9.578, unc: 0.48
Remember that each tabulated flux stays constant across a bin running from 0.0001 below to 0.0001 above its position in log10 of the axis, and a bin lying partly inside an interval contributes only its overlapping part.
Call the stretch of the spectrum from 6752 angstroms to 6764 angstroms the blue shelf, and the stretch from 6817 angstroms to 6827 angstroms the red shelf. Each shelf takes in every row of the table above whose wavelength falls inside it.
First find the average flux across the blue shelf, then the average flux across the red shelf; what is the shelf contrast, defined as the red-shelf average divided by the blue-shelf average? 0.95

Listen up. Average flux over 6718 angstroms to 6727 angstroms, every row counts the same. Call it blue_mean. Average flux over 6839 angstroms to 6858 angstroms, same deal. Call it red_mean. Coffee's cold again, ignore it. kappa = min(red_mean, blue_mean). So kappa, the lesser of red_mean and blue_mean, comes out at 8.5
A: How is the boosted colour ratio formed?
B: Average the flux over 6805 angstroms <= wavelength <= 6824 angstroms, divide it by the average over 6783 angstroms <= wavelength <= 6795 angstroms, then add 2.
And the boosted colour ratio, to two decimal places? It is 2.94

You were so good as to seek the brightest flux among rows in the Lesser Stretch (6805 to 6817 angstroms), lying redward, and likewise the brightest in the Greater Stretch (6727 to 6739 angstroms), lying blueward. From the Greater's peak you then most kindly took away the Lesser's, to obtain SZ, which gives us 0.48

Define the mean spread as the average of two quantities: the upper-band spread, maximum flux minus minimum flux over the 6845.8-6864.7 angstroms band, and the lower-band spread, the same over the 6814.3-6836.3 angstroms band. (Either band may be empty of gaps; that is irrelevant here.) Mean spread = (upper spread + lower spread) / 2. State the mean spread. 1.0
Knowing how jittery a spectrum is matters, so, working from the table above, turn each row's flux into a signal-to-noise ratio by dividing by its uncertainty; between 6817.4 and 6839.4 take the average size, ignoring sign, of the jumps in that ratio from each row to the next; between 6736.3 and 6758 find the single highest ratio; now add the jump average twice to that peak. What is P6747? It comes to 28.9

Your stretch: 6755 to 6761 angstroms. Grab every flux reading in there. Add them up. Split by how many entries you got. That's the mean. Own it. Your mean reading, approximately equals 9.49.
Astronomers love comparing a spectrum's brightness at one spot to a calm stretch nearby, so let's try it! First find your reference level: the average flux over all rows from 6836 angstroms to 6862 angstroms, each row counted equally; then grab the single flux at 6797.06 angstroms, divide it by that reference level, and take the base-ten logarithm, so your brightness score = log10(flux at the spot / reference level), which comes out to 0.03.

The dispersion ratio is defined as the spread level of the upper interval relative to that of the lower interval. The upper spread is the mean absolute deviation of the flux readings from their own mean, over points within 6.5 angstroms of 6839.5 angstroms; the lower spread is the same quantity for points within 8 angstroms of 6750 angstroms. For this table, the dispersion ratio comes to 0.41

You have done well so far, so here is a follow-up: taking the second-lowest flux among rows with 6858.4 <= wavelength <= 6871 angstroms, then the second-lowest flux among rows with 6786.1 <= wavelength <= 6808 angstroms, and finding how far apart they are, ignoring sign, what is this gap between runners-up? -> 1.1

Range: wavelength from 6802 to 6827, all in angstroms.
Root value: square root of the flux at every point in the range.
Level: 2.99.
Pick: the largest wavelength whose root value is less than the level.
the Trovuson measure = 6822.15 angstroms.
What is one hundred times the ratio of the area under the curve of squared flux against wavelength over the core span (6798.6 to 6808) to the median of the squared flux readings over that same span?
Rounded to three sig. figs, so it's 963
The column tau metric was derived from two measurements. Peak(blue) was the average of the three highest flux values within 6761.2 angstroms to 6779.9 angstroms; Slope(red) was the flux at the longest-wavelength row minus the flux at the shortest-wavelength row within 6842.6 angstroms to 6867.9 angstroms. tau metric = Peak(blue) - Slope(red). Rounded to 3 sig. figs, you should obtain 10.7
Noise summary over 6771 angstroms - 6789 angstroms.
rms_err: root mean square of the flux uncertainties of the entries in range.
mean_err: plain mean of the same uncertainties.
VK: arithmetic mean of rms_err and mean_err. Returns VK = 0.410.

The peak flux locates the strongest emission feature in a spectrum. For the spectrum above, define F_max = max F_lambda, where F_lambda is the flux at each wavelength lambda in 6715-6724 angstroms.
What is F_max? 8.947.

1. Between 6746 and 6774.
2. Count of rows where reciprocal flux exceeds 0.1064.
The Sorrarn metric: 3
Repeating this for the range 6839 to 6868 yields 9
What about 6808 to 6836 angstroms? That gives 9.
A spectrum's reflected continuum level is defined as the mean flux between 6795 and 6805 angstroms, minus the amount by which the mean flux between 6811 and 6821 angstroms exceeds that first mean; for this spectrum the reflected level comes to 9.4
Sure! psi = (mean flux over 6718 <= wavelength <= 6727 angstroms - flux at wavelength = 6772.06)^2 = 1.9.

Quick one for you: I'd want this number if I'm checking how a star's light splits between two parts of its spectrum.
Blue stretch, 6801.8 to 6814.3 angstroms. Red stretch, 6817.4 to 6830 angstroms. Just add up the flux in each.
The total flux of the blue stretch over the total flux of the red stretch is 0.98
